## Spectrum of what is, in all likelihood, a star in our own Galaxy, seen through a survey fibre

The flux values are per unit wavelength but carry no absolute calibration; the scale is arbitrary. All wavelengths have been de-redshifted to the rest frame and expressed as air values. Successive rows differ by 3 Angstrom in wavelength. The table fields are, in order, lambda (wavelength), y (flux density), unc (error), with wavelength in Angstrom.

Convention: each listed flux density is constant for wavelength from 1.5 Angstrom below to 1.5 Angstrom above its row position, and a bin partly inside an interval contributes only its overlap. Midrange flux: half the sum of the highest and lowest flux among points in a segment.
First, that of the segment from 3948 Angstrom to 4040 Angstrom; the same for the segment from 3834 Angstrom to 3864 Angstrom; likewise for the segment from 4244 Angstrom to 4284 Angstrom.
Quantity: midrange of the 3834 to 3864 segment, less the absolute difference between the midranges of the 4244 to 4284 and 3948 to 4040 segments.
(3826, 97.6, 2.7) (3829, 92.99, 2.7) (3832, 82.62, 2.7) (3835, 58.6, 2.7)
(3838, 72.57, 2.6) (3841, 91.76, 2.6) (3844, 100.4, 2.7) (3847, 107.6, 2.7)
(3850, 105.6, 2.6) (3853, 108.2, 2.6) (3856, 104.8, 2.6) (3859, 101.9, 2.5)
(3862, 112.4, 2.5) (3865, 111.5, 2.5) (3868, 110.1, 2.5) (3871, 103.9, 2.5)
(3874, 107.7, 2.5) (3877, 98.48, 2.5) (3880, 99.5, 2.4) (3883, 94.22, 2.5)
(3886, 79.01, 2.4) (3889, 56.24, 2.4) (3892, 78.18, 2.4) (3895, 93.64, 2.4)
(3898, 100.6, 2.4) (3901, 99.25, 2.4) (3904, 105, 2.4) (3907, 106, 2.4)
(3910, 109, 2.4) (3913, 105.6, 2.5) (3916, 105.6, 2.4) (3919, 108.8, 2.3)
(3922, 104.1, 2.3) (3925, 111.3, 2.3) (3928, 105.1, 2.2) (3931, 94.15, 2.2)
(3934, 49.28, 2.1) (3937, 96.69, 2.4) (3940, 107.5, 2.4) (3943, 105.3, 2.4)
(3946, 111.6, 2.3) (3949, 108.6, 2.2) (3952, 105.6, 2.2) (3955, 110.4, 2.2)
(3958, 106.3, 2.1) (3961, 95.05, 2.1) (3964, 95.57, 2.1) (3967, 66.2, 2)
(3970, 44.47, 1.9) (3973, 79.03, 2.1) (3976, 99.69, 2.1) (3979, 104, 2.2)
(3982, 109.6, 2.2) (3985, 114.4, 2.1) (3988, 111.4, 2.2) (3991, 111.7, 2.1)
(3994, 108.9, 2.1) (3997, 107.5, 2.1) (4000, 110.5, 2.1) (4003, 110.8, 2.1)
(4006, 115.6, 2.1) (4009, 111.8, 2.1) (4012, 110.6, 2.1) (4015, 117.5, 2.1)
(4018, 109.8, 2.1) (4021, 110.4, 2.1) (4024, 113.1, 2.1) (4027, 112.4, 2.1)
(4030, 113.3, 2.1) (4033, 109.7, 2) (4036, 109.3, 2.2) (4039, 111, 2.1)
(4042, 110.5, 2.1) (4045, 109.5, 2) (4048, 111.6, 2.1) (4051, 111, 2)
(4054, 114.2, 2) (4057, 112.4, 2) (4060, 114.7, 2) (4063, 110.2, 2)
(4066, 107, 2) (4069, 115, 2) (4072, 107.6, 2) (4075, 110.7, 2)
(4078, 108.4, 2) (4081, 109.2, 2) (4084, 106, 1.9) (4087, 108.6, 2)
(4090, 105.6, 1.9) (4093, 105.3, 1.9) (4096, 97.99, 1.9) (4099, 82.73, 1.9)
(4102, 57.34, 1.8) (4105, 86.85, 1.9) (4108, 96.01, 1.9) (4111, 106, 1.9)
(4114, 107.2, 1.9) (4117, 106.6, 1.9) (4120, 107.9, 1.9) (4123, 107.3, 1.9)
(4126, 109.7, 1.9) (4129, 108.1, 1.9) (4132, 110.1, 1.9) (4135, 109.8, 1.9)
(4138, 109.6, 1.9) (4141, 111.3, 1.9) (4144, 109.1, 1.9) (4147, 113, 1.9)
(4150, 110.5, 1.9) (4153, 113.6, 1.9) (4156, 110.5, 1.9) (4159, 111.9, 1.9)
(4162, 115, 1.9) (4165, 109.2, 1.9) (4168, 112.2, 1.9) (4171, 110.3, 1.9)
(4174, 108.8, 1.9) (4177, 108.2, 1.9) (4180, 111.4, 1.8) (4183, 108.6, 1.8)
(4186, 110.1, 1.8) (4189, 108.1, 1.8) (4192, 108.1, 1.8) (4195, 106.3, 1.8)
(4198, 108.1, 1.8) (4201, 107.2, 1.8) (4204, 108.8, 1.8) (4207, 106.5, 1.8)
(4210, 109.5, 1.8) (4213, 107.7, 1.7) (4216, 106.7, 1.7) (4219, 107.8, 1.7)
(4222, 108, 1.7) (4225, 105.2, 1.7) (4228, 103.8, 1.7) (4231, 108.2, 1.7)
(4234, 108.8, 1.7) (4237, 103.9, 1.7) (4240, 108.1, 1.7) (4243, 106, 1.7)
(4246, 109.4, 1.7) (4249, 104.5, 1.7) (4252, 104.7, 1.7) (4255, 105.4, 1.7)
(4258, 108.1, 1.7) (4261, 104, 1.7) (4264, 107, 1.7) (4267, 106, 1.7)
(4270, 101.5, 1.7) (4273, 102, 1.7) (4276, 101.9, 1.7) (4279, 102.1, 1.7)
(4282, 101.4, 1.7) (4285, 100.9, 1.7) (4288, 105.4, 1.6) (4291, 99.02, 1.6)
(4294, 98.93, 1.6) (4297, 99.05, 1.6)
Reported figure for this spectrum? 61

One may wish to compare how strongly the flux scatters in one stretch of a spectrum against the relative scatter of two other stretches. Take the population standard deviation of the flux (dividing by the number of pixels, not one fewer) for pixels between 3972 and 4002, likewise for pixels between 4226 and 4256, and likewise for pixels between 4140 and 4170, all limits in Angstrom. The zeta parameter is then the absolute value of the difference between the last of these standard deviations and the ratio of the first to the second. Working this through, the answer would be 3.0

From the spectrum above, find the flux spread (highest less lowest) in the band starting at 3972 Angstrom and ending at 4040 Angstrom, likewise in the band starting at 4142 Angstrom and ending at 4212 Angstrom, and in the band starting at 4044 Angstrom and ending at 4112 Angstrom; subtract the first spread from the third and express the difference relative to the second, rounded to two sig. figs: 2.2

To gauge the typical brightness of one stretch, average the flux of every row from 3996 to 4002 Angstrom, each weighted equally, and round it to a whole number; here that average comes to 109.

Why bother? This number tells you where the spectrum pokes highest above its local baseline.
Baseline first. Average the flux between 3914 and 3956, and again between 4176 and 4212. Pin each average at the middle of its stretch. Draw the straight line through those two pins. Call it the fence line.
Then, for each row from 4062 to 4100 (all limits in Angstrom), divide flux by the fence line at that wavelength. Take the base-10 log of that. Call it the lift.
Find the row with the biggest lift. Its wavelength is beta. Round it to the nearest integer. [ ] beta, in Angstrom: 4069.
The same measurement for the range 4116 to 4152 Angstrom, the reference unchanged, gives 4147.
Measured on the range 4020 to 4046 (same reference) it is 4030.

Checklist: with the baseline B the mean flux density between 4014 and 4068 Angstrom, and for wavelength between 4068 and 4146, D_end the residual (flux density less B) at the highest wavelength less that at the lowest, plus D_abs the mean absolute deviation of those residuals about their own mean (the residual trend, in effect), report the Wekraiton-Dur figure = 1.7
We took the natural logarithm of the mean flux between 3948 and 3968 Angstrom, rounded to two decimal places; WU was 4.59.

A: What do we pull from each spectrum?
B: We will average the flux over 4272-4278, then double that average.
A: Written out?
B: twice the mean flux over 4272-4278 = 204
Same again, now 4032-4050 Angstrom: 221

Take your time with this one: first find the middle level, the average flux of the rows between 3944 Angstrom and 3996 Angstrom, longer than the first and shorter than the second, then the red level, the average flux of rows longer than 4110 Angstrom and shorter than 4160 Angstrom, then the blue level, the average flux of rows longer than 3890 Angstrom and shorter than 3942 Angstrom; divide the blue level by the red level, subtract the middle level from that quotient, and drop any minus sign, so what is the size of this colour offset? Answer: 98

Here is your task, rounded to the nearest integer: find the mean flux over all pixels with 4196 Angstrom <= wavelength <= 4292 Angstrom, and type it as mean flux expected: 106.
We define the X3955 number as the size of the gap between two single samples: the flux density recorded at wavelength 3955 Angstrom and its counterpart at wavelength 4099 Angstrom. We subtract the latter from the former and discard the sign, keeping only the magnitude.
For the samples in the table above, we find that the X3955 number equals 28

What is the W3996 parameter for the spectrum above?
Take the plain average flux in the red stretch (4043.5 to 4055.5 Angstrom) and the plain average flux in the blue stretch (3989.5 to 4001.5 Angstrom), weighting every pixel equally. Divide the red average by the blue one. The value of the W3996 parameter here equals 1.0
